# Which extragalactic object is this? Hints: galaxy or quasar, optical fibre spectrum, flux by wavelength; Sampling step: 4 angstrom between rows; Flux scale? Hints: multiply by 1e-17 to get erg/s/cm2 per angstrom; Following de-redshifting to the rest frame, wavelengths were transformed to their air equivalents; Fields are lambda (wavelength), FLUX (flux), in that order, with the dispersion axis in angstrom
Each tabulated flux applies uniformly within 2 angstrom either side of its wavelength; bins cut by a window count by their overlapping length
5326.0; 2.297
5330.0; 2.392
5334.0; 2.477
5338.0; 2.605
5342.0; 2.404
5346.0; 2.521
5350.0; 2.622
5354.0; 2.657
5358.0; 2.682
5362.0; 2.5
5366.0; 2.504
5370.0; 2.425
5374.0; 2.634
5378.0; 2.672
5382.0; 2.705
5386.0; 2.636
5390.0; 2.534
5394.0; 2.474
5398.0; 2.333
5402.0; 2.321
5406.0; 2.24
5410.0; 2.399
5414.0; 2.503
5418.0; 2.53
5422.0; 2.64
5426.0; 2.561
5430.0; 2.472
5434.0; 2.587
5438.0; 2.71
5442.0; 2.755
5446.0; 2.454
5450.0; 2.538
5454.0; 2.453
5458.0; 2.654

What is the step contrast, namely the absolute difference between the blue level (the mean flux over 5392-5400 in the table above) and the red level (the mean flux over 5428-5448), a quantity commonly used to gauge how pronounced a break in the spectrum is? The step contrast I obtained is 0.19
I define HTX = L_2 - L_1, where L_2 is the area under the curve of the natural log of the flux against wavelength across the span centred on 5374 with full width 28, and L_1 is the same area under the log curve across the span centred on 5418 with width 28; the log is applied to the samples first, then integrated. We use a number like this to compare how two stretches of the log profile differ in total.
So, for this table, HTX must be 1.2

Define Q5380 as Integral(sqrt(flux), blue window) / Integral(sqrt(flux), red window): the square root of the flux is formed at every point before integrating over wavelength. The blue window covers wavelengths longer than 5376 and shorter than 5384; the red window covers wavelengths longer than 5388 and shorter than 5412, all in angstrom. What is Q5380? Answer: 0.4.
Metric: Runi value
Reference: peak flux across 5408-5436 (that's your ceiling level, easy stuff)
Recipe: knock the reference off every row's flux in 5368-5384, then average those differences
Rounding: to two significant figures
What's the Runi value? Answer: -0.031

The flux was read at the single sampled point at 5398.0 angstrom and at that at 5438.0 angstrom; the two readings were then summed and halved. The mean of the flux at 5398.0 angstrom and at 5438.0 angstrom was 2.52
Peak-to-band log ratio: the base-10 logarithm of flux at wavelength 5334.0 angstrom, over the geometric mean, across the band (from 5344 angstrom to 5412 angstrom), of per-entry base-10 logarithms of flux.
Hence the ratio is 0.98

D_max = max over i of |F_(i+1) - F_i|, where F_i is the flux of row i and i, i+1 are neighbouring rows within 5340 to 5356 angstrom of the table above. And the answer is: 0.12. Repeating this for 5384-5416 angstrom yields 0.16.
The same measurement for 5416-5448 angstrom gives 0.30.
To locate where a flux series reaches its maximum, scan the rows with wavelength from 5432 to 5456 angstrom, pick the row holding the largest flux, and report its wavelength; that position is 5442.0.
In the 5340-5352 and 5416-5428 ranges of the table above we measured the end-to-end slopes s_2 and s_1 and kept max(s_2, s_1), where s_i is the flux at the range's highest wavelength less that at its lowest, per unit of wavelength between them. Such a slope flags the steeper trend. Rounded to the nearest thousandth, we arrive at 0.027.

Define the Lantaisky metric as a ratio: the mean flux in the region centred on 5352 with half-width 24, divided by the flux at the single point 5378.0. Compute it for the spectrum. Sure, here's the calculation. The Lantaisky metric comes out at 0.95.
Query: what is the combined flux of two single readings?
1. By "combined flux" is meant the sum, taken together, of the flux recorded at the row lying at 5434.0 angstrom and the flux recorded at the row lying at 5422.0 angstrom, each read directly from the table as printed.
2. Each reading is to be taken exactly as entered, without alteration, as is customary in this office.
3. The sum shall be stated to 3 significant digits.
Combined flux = 5.23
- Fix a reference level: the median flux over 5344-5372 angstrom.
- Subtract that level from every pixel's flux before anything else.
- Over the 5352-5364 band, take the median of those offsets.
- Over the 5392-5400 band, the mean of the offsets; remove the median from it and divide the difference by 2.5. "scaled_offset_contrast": -0.10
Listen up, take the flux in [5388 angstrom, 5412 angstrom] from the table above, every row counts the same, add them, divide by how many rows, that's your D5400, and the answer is 2.38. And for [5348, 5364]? 2.62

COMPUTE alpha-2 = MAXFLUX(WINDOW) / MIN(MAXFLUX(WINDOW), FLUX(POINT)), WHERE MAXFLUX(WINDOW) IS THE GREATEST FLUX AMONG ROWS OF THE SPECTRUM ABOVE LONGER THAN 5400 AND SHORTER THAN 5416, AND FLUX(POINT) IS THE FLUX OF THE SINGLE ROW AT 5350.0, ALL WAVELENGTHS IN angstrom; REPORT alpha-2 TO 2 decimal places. 1.00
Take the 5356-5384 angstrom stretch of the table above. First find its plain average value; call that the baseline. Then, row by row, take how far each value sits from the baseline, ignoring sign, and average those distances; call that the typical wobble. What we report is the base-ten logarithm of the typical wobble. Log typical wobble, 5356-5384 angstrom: -1.02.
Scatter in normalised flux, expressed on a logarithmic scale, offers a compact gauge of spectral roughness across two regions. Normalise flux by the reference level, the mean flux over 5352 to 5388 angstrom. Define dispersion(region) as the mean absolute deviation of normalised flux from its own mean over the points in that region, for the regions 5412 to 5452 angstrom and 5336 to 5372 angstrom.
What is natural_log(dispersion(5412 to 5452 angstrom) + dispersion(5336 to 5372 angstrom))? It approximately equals -2.77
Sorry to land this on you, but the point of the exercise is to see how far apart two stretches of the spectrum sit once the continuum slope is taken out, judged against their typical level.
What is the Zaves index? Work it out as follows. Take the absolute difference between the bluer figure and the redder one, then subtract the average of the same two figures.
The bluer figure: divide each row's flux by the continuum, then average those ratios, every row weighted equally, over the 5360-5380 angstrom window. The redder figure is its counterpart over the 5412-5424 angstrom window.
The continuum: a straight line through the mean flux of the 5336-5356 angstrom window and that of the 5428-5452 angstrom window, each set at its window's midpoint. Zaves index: -0.991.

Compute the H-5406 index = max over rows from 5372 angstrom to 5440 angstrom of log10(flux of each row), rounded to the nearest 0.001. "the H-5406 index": 0.433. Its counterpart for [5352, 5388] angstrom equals 0.432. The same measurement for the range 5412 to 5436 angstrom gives 0.422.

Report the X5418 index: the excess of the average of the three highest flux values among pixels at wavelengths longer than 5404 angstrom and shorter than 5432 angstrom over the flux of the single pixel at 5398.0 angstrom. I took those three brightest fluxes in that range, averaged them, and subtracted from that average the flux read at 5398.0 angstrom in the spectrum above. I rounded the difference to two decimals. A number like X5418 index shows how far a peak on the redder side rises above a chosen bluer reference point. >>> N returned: 0.24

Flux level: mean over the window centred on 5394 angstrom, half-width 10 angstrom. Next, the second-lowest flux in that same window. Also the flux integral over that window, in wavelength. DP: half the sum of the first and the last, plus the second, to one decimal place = 28.2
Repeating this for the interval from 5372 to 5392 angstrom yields 30.3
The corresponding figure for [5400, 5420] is 27.5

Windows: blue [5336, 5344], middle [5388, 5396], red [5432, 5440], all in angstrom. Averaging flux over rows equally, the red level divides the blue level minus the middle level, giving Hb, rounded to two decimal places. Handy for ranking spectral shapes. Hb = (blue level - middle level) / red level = 0.00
